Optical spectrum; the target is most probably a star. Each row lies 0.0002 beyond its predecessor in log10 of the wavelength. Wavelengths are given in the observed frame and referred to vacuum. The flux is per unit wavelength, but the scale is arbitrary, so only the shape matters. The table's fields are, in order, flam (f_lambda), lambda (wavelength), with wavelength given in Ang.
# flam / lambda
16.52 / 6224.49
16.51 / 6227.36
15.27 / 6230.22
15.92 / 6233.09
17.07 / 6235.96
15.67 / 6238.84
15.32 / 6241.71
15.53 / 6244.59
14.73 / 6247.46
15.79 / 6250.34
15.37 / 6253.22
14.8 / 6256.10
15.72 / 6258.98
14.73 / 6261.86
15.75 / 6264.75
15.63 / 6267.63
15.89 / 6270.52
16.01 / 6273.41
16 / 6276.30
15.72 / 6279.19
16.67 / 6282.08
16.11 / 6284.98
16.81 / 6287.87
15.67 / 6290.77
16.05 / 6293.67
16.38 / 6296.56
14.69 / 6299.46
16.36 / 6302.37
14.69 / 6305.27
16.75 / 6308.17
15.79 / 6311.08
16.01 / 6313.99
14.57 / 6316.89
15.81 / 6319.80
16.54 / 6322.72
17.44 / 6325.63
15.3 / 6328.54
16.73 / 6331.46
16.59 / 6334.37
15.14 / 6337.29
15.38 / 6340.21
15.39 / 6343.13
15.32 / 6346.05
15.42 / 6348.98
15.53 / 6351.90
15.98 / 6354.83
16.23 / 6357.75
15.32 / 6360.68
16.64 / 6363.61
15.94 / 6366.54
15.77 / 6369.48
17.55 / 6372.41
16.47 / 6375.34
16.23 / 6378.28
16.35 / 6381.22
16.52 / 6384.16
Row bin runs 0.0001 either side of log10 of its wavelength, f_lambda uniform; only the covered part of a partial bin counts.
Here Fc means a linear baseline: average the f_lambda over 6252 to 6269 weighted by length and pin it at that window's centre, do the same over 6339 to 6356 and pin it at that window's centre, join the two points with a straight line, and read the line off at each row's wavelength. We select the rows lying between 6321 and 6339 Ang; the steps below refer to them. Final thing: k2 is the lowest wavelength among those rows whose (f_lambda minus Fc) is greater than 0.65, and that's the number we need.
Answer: 6322.72 Ang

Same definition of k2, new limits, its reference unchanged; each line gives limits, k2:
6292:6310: 6293.67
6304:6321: 6308.17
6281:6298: 6282.08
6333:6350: 6334.37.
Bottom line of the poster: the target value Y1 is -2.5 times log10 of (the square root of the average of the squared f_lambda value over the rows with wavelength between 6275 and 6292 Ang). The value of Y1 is -3.02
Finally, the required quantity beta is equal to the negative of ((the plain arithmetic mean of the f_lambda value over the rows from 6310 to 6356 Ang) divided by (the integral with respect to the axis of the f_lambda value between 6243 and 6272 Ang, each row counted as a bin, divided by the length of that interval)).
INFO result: -1.03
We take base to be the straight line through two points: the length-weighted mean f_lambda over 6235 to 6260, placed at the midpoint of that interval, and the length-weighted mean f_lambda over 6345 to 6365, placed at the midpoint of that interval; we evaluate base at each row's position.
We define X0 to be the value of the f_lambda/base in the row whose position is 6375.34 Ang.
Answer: 1.04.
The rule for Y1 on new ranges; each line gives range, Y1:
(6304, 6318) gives -2.98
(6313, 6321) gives -2.97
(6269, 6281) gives -3.00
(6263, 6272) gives -2.99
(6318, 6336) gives -3.04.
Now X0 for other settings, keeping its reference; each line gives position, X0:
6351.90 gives 0.98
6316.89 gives 0.93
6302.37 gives 1.05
